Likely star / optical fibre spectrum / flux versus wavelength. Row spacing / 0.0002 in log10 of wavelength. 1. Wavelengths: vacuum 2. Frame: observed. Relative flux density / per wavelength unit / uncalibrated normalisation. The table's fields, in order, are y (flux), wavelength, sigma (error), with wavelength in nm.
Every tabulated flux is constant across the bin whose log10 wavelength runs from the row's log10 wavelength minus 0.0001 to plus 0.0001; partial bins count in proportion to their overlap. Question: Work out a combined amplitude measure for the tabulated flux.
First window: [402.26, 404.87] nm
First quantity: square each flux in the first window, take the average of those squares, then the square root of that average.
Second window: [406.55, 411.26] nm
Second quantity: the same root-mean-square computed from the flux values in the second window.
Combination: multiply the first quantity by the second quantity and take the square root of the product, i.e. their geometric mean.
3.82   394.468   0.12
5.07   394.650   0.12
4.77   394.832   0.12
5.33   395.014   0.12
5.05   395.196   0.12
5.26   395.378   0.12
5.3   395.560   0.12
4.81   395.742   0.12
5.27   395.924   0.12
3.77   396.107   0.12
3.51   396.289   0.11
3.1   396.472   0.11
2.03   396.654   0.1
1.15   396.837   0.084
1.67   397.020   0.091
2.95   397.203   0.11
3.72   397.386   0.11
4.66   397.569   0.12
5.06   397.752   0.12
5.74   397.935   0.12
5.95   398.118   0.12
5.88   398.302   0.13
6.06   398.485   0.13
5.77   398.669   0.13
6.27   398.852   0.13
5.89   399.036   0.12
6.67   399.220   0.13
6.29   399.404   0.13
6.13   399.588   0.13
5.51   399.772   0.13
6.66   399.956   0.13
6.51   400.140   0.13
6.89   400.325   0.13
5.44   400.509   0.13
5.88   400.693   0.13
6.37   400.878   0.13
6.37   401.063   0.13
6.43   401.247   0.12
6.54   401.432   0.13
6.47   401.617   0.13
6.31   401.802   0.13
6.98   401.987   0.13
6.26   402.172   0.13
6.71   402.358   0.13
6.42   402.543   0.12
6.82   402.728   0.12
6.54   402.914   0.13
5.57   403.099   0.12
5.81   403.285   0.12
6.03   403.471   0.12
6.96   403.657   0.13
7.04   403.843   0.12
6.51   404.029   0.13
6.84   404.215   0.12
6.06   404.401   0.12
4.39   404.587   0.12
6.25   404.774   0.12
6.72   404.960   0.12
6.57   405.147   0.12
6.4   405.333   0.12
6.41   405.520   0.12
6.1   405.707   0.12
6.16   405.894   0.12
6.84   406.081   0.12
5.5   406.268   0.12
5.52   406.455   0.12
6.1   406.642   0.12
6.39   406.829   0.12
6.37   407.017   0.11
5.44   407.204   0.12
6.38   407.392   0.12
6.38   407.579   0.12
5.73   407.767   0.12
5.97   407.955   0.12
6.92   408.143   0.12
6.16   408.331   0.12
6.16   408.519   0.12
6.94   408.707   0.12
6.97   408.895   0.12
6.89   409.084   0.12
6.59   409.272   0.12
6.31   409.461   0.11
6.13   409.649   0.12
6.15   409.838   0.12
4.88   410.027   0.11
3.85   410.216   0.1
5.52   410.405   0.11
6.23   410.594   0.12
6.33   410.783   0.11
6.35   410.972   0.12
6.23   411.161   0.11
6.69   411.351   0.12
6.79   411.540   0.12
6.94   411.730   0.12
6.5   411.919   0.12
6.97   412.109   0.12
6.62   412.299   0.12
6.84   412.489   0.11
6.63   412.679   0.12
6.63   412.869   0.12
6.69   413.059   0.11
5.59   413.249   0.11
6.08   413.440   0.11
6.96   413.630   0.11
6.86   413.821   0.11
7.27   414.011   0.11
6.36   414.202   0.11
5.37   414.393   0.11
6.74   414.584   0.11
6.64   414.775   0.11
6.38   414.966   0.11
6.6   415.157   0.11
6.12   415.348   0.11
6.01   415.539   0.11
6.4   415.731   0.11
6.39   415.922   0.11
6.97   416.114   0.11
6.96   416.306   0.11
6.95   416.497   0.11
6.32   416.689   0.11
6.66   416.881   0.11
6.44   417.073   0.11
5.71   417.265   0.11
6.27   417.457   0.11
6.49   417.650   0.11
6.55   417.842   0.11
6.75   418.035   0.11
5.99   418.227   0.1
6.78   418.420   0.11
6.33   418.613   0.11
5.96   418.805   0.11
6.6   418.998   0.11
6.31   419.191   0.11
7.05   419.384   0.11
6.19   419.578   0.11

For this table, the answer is 6.24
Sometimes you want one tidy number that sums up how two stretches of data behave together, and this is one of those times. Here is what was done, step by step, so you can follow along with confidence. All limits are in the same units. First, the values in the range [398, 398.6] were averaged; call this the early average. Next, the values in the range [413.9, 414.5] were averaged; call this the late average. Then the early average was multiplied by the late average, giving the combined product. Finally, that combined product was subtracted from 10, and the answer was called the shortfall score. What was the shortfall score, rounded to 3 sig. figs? -27.8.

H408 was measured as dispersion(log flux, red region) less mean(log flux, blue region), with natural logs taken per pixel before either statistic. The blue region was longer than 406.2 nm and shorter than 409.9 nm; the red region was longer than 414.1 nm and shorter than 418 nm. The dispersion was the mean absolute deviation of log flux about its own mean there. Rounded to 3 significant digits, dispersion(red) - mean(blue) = -1.79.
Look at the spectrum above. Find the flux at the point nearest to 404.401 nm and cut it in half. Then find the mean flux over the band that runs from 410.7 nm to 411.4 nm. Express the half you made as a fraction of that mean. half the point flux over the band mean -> 0.47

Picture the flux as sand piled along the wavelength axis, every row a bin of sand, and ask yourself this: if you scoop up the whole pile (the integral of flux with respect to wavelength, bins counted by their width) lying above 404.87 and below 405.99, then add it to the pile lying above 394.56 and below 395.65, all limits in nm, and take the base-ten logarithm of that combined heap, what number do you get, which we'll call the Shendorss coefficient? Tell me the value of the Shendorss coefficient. 1.11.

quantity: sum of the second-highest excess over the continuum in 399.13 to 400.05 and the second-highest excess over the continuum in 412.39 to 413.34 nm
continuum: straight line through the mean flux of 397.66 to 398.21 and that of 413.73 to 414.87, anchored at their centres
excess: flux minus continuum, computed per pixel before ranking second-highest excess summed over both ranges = 1.2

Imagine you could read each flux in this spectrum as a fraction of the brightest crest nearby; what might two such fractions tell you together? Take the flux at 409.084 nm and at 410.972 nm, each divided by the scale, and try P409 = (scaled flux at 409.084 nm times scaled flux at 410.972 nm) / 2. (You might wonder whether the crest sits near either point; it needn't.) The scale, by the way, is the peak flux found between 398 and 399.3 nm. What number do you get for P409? 0.492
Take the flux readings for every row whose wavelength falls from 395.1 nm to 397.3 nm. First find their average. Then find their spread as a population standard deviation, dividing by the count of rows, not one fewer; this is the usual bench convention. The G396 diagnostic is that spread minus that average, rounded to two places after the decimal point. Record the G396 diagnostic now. -2.22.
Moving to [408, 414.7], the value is -5.71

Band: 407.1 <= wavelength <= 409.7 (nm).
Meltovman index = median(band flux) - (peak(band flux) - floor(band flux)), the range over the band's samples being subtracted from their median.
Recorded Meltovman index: 4.8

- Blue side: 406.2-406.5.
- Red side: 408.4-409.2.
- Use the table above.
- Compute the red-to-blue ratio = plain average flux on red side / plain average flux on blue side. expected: 1.22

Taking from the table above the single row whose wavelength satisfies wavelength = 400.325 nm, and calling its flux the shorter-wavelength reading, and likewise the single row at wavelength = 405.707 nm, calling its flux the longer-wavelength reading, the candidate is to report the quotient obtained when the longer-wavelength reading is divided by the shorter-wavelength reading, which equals 0.89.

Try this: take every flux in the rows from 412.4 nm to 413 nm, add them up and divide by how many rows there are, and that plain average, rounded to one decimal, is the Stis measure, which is 6.7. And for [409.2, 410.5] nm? 5.6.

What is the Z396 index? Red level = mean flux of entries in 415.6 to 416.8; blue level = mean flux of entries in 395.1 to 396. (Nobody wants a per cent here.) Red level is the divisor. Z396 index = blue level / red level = 0.77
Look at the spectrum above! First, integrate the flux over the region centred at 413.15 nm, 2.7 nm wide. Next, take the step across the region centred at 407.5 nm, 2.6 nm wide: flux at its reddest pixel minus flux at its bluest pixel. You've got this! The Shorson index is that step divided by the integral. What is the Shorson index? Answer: 0.08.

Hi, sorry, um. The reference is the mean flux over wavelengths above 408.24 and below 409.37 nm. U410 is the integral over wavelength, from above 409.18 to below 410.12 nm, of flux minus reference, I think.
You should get -0.6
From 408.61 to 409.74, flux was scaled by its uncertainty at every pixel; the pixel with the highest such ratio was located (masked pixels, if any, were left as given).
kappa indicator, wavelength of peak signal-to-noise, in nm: 408.895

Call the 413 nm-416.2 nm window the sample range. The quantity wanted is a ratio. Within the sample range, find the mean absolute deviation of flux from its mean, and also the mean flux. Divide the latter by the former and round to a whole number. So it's 17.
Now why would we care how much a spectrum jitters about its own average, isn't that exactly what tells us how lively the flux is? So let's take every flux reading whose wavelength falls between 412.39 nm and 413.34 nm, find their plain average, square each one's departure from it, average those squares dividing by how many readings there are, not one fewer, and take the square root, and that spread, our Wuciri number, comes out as 0.45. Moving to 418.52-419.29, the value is 0.23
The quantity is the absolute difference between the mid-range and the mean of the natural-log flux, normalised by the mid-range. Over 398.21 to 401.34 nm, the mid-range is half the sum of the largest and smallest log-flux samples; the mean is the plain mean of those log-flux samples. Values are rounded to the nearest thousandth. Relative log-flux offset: 0.004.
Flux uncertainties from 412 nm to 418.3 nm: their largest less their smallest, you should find 0.020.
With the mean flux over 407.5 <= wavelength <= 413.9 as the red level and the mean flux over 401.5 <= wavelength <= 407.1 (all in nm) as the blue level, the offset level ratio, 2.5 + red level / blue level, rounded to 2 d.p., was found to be 3.51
